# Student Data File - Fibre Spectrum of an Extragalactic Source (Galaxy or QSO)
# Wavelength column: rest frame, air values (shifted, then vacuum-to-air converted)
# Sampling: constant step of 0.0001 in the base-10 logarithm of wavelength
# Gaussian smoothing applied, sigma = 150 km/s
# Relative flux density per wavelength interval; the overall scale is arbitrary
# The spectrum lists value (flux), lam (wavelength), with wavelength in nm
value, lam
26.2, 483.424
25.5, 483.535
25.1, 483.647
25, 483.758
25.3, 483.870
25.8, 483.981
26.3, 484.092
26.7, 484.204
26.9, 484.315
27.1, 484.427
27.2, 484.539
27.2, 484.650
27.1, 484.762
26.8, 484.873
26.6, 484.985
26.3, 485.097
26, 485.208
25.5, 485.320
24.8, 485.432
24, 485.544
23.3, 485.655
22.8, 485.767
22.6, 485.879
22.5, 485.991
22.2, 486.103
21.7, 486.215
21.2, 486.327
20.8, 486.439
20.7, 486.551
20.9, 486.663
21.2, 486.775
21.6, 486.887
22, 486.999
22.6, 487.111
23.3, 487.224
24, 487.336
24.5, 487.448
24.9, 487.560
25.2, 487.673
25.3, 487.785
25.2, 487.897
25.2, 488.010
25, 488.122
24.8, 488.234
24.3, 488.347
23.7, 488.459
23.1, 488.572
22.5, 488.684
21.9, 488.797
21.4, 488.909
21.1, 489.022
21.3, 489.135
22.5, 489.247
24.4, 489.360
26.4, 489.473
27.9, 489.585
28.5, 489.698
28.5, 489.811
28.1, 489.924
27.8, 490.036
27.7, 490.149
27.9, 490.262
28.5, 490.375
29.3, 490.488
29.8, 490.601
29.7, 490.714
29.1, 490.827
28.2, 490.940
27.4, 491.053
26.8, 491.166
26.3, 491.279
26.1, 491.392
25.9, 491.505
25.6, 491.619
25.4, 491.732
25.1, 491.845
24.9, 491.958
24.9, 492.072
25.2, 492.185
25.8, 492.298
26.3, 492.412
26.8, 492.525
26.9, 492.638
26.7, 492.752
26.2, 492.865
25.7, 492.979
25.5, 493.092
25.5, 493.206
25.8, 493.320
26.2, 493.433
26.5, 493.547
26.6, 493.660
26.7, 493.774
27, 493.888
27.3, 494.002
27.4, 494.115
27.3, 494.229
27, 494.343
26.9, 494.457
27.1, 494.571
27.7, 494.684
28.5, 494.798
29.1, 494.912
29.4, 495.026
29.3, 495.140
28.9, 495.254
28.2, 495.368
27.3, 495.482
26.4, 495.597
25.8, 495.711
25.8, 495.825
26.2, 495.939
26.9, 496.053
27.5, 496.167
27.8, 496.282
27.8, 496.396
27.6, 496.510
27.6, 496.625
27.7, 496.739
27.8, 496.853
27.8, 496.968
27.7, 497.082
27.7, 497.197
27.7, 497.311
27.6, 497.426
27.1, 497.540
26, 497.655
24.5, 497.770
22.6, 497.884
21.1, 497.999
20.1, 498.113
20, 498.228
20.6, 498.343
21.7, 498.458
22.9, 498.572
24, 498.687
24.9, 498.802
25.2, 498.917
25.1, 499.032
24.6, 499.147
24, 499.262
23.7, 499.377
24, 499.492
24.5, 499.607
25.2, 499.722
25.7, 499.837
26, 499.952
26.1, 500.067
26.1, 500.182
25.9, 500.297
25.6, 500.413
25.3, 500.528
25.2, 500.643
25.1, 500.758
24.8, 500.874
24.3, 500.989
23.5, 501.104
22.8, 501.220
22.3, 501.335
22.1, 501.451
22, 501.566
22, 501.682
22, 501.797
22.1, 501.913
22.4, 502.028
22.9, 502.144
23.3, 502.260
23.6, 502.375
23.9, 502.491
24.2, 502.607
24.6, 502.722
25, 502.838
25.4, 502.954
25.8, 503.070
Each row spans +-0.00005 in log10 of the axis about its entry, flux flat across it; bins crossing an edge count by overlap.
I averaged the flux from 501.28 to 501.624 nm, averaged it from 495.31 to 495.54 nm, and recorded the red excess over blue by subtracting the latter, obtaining -5.6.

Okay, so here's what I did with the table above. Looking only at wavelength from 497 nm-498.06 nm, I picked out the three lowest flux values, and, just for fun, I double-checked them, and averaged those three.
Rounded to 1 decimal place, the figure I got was 22.7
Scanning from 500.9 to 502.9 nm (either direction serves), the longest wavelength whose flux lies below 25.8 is 502.838 nm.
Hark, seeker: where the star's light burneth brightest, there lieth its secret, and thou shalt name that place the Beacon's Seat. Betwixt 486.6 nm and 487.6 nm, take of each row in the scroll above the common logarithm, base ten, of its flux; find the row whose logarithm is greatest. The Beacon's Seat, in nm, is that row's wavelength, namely 487.560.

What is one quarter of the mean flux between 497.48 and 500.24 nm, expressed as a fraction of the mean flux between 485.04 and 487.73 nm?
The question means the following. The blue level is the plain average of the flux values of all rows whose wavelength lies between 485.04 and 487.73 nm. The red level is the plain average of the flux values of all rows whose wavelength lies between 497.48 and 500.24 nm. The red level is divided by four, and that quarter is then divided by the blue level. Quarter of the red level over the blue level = 0.260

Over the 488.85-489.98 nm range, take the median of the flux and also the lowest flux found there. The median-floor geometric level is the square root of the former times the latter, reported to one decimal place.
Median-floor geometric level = 23.2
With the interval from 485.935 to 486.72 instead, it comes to 20.9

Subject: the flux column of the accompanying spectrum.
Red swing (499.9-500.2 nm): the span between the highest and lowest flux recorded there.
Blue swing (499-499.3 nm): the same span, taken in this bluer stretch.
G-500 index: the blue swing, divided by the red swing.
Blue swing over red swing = 11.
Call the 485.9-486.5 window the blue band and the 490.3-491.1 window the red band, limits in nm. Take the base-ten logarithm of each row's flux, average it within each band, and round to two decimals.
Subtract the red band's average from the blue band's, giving -0.12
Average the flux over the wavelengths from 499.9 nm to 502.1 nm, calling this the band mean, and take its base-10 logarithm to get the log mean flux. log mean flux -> 1.38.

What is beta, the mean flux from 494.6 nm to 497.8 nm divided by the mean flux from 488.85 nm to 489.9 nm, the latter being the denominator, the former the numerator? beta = 1.11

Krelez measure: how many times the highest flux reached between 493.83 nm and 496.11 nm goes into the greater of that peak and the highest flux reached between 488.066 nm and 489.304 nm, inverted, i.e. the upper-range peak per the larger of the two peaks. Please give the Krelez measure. 1.00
